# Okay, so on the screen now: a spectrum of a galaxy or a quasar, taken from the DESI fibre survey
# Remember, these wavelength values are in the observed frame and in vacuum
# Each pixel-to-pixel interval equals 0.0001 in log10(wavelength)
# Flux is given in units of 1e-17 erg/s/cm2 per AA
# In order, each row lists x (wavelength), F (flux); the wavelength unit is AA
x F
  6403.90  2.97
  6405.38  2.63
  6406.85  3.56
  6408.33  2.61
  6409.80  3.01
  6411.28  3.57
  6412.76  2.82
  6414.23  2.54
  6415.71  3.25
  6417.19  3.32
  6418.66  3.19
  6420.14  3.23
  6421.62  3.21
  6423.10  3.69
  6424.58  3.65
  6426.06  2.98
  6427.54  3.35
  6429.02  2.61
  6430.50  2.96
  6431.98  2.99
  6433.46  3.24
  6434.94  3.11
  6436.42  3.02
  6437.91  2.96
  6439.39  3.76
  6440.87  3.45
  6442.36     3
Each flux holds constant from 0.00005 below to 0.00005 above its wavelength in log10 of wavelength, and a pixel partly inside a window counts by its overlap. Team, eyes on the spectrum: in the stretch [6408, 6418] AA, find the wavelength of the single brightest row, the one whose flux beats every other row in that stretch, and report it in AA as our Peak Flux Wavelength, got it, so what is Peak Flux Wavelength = 6411.28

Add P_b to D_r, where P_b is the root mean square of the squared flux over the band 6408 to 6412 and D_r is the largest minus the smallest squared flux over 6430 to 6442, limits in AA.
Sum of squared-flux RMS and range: 15.2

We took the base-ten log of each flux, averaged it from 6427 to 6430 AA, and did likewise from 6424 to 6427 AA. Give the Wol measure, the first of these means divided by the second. 0.91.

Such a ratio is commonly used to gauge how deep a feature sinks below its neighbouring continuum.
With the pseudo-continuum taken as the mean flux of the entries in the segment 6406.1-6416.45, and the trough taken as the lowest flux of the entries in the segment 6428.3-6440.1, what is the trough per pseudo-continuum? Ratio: 0.86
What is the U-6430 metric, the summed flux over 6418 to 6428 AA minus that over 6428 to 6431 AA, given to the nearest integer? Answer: 18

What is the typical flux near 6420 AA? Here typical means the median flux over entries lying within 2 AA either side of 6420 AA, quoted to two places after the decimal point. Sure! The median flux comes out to 3.21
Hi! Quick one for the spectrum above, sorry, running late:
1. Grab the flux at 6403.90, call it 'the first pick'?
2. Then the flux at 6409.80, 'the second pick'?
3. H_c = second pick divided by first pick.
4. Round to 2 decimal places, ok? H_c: 1.01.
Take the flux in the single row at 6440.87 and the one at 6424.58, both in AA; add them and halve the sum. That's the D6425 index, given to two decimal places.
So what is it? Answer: 3.55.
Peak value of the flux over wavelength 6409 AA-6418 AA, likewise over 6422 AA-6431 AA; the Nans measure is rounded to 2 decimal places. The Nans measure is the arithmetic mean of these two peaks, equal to 3.63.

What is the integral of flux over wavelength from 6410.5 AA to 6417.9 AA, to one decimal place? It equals 22.9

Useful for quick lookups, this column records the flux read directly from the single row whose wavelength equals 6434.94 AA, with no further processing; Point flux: 3.11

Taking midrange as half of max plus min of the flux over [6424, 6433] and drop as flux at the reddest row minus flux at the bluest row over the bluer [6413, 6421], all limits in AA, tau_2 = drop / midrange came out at 0.22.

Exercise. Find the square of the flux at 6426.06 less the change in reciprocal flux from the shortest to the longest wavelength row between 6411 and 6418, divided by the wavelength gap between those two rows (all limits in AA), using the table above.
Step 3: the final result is 8.9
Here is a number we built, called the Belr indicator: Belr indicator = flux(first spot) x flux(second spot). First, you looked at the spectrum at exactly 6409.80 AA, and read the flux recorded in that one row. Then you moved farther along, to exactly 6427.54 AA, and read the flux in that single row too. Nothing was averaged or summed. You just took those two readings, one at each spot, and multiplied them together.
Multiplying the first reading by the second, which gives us 10.1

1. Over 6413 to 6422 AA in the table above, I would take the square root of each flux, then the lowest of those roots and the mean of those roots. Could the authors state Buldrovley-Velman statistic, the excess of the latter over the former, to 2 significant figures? 0.17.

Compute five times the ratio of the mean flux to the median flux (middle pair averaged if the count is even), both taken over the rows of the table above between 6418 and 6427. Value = 5.16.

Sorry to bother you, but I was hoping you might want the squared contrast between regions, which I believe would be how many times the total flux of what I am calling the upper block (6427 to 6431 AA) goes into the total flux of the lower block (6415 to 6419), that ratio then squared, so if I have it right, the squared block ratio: 1.20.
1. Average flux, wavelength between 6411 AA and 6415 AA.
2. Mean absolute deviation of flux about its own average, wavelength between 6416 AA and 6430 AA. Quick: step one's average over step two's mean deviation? 13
